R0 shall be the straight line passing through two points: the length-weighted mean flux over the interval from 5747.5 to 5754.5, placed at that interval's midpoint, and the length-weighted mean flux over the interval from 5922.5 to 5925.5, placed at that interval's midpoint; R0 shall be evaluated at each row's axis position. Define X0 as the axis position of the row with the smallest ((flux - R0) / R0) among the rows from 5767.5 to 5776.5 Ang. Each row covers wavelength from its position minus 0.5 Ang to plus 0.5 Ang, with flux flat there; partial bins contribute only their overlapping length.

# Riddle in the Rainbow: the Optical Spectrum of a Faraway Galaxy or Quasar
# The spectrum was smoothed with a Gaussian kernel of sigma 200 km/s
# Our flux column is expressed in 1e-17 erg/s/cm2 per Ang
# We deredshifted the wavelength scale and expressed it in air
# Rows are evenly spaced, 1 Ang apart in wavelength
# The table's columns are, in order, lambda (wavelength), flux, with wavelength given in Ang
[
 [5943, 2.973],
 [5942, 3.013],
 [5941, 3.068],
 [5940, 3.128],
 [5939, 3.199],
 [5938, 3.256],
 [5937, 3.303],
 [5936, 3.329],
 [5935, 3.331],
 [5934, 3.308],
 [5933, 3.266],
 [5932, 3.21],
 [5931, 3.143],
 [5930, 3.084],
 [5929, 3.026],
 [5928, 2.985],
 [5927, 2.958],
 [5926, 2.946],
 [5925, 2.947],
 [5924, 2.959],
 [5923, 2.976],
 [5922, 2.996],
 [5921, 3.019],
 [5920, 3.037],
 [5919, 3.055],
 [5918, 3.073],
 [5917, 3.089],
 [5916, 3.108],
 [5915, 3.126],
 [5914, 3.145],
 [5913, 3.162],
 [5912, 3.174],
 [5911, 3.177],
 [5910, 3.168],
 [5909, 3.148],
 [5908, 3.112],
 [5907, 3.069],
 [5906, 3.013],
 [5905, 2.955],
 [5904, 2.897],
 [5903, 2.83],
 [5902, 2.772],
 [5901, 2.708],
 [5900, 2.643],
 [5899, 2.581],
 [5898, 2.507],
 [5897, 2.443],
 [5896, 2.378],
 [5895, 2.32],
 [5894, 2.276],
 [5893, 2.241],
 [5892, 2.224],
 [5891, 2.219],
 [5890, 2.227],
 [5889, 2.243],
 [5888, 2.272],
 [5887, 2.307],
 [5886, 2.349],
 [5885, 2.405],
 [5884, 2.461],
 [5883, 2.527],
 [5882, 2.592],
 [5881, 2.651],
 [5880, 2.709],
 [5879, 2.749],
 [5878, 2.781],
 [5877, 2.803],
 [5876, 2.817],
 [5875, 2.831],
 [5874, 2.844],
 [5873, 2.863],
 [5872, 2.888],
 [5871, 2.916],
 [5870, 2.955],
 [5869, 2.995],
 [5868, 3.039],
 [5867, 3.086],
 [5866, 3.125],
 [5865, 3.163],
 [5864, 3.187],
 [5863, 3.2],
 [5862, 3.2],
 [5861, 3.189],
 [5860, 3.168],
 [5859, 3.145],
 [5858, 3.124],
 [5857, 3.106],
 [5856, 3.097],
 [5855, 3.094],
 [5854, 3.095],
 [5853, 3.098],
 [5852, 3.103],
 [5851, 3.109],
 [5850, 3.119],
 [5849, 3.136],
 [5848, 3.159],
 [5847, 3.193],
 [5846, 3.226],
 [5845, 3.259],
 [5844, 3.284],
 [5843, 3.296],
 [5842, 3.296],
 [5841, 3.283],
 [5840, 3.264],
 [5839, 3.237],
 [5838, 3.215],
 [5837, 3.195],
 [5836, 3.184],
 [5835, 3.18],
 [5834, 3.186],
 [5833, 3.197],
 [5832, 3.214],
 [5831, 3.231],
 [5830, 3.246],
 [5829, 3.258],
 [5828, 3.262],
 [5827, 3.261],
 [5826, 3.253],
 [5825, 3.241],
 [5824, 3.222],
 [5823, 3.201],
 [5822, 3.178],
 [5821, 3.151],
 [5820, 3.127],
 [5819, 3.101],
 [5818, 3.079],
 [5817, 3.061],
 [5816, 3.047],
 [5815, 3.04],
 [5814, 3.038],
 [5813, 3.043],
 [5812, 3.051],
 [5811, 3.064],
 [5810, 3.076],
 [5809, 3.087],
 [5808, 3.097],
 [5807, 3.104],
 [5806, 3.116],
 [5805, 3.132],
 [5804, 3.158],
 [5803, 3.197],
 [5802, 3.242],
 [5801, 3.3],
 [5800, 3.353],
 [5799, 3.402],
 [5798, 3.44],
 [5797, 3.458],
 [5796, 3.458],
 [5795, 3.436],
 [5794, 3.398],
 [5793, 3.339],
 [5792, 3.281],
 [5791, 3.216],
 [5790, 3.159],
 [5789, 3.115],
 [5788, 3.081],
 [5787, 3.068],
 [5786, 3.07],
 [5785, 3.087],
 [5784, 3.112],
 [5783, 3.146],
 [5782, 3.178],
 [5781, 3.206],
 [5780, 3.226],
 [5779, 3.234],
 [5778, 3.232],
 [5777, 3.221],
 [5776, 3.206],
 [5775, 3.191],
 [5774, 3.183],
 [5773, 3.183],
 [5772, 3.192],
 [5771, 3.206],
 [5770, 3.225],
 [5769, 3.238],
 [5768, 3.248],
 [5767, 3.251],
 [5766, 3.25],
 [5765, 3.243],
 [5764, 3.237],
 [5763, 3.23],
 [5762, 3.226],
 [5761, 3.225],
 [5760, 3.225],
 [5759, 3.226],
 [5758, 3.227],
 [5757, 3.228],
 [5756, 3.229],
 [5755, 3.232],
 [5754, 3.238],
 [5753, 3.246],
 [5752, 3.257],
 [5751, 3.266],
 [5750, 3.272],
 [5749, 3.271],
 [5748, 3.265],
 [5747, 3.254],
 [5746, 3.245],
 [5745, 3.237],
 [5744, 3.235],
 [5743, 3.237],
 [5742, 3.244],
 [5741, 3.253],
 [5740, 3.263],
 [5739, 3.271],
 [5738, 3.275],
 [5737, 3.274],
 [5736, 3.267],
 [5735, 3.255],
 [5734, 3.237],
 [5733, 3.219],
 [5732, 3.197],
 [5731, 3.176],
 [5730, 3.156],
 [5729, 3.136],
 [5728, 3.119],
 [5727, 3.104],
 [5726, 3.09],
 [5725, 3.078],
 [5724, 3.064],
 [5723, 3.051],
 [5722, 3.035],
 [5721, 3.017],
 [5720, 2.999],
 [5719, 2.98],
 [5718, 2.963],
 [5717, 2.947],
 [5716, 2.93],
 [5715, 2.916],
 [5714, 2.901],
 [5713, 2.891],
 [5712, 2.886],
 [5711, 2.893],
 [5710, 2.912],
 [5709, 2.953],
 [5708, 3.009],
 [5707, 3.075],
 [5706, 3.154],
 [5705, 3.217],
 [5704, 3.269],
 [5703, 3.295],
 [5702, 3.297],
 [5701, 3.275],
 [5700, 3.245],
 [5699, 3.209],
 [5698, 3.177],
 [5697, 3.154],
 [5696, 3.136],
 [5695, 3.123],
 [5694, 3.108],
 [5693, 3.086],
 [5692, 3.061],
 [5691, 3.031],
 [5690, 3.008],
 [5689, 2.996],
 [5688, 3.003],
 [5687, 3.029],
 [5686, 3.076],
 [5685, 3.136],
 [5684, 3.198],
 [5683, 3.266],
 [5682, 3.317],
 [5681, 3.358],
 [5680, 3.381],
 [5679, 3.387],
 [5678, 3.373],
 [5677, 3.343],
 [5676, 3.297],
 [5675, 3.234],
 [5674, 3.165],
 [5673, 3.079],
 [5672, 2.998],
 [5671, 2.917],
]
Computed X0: 5773 Ang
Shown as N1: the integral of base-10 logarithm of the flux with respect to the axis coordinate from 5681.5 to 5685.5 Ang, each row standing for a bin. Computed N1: 2.04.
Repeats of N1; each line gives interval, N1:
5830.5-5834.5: 2.02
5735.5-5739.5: 2.06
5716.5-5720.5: 1.89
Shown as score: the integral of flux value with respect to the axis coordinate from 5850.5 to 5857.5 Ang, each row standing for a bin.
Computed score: 21.7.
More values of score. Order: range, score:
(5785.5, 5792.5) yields 22.0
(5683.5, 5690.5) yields 21.4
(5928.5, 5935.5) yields 22.4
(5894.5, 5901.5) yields 17.6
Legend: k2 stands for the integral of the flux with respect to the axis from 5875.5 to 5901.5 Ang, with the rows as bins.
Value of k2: 64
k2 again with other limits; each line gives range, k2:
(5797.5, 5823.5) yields 82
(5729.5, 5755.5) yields 84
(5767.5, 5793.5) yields 83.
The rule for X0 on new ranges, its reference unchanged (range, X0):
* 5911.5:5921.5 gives 5921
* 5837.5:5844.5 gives 5838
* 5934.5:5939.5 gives 5939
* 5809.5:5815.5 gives 5814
